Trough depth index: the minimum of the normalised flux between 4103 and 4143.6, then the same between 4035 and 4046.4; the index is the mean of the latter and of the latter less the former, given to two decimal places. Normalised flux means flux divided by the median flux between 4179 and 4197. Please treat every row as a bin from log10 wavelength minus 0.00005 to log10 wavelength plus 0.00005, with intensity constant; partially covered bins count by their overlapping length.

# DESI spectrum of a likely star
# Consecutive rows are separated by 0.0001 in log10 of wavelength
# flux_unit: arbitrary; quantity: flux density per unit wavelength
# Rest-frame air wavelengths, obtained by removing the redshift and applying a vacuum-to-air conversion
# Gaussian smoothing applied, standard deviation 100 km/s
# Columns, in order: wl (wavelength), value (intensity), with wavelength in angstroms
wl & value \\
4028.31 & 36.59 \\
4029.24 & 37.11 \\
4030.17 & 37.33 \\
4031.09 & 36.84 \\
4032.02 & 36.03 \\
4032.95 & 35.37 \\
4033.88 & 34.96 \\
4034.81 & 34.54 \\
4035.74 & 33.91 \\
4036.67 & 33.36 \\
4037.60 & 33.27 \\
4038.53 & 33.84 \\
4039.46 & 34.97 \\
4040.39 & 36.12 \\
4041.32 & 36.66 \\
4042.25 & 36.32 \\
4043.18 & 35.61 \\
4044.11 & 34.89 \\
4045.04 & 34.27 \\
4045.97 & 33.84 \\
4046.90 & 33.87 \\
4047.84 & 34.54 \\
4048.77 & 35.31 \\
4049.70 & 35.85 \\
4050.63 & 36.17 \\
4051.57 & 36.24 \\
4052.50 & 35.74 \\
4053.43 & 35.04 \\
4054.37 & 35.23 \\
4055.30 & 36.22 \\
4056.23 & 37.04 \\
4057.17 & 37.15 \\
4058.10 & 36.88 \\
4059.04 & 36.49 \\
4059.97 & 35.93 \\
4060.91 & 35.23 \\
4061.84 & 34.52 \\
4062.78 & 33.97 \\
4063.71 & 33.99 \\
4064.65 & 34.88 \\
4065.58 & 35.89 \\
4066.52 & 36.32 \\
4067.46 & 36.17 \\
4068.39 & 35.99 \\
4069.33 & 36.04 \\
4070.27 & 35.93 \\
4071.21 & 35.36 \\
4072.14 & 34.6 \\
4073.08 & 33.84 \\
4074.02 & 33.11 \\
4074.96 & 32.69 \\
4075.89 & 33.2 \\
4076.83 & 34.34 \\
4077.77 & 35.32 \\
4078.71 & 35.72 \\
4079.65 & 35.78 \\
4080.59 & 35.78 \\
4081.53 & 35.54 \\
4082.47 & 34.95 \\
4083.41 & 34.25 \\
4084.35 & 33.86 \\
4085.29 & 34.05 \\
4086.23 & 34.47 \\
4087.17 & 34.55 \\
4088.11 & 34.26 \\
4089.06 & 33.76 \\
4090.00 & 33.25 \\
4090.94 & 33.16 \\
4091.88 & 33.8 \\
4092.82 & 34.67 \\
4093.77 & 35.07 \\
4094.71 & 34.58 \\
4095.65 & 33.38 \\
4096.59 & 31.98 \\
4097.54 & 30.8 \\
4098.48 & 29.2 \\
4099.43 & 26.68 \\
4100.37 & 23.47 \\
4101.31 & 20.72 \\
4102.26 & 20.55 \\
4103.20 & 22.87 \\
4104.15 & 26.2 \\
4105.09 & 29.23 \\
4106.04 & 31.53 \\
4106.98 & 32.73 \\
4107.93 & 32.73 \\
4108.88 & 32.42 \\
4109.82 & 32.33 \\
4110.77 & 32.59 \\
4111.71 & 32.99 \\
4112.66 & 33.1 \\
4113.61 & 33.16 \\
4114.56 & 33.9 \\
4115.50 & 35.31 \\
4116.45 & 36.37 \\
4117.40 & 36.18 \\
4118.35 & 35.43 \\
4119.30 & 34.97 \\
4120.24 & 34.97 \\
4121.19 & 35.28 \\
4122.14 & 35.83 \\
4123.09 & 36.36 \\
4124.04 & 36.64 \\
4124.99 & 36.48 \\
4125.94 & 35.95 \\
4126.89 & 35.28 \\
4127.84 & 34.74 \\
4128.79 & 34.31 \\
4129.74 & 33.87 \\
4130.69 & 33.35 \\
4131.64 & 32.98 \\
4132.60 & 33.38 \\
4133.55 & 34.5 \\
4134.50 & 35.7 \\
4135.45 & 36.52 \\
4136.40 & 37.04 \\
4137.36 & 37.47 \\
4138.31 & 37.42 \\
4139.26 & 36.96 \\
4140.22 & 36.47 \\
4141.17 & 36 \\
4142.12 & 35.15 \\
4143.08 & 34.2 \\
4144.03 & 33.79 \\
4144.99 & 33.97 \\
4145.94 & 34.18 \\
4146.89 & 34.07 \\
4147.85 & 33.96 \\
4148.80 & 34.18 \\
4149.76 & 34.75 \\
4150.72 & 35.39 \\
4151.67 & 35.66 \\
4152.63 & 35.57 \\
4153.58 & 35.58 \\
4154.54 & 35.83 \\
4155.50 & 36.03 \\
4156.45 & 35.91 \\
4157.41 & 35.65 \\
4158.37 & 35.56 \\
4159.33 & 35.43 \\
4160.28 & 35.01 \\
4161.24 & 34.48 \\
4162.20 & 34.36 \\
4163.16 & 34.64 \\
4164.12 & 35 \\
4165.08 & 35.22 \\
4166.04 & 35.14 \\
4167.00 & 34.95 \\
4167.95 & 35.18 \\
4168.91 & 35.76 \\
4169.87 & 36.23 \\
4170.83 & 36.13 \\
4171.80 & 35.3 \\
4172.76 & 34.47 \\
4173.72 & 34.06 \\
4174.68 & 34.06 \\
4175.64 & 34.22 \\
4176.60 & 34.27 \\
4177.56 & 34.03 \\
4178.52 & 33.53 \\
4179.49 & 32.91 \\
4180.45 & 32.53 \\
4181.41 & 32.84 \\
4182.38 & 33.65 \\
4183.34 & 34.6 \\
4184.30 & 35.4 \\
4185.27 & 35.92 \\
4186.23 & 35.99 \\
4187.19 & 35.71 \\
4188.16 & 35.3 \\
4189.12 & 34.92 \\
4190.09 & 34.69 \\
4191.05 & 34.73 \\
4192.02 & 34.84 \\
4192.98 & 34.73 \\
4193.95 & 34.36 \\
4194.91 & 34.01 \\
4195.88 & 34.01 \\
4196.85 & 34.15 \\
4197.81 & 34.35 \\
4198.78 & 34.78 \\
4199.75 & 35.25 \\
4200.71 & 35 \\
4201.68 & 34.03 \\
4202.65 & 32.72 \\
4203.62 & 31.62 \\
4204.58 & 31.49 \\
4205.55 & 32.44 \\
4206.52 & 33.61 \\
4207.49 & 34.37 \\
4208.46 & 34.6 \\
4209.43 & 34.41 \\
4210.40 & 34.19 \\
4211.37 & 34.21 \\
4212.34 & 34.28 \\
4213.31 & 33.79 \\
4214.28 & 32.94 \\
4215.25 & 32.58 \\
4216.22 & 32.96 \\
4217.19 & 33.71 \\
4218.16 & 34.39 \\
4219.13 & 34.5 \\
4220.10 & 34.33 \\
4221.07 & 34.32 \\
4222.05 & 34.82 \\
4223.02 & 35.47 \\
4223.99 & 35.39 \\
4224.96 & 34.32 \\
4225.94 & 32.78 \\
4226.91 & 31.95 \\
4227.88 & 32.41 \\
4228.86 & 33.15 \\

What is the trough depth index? 0.63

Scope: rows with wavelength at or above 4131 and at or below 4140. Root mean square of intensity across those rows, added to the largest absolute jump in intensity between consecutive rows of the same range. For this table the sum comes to 37.0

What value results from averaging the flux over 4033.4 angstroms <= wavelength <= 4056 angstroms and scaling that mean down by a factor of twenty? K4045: 1.75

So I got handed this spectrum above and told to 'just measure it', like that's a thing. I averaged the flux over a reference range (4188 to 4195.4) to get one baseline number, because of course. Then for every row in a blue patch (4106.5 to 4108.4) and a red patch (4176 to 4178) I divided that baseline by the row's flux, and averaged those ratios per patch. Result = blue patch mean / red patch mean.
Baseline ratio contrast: 1.04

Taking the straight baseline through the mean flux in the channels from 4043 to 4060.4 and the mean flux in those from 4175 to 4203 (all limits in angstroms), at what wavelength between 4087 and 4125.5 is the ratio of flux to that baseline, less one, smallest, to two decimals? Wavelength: 4102.26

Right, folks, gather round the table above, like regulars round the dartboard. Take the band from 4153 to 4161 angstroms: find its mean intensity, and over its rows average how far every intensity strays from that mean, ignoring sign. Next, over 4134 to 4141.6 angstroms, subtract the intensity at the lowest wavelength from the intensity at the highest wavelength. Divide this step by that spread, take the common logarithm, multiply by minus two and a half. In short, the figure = 0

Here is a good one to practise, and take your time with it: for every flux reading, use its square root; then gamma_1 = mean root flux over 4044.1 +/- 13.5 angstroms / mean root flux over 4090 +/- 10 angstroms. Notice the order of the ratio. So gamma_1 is 1.03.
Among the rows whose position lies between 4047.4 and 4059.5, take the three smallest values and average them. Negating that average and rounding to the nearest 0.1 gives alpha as -34.9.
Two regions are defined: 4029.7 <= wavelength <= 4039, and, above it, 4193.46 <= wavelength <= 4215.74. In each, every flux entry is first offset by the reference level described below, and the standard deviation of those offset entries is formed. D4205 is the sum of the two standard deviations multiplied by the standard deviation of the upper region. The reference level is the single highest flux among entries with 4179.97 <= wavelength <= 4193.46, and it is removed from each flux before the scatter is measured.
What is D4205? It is 2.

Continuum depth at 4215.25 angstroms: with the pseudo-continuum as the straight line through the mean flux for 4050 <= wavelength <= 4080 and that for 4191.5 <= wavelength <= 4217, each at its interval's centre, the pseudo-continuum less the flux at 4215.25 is 1.1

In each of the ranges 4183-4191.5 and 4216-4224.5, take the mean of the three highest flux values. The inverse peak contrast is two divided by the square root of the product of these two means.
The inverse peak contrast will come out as 0.0563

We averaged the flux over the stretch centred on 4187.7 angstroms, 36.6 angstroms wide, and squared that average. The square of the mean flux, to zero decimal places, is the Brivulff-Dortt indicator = 1176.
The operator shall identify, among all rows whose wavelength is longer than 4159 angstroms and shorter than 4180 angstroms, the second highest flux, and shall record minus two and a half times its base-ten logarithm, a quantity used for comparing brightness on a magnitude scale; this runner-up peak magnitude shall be -3.89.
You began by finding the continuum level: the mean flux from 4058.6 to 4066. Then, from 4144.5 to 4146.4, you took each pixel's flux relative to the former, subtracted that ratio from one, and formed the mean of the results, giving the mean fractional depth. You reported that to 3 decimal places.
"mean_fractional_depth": 0.030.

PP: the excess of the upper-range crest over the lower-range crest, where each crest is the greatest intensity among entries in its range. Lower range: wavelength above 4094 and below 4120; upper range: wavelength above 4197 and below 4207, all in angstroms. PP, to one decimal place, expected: -1.1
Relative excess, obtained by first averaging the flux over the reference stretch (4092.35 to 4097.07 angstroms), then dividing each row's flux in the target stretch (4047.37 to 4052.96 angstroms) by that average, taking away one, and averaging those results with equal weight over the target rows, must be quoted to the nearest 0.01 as 0.05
